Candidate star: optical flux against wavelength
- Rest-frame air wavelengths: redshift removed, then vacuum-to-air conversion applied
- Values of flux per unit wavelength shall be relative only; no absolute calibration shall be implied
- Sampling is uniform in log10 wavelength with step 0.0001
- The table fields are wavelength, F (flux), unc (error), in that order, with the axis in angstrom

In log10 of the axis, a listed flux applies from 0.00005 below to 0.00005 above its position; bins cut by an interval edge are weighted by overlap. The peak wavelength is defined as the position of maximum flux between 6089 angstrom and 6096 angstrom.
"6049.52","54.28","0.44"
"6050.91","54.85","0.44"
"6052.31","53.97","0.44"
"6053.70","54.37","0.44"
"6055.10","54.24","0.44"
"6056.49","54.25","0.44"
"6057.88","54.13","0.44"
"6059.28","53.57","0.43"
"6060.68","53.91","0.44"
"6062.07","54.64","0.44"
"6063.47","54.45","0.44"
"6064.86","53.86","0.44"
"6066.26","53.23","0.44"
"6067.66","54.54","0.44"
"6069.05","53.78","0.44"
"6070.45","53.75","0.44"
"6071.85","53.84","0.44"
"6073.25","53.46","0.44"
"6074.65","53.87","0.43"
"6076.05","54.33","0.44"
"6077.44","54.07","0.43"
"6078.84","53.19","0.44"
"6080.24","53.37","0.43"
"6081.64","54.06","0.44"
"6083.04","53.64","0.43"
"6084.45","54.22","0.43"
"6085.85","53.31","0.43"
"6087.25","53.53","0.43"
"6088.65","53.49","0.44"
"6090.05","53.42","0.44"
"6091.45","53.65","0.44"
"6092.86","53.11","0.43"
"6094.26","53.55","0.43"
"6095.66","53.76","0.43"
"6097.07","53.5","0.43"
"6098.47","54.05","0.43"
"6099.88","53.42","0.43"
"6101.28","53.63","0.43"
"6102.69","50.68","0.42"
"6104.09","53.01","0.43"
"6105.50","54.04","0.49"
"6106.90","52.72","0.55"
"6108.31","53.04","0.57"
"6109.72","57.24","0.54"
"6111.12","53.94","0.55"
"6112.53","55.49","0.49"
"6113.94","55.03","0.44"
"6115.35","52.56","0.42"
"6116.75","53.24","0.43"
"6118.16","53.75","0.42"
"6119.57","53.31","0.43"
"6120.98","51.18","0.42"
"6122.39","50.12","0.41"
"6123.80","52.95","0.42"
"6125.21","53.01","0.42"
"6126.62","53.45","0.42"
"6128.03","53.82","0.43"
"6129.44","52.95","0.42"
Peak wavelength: 6095.66 angstrom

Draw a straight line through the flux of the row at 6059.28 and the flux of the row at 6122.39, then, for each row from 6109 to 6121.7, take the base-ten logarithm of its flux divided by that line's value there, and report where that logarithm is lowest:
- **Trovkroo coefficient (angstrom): 6120.98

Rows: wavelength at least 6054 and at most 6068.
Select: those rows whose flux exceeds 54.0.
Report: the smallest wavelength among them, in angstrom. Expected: 6055.10 angstrom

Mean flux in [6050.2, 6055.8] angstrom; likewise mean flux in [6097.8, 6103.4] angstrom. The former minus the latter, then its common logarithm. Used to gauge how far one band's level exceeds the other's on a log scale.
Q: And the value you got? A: 0.15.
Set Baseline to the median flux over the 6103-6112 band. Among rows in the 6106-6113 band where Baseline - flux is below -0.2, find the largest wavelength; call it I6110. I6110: 6112.53 angstrom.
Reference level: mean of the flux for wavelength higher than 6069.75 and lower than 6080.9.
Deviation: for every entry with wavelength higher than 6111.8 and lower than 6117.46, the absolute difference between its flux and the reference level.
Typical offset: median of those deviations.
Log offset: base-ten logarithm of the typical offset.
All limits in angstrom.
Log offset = 0.1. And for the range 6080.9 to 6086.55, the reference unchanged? -0.4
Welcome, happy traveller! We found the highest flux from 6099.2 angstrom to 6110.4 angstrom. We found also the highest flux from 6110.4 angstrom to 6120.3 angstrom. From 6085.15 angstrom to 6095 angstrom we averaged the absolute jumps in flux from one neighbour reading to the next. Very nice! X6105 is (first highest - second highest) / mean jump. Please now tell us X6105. 7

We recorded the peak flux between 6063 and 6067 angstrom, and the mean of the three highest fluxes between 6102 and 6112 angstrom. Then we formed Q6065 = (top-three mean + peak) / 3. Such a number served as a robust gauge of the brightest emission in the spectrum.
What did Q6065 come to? 36.5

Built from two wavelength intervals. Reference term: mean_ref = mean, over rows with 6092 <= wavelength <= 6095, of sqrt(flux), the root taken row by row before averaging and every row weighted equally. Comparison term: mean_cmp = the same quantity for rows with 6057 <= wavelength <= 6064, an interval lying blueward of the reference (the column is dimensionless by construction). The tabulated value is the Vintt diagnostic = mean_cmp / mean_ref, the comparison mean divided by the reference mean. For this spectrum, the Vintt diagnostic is 1.01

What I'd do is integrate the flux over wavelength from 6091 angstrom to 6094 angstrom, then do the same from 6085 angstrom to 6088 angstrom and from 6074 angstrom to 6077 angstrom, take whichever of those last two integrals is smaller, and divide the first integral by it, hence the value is 1.00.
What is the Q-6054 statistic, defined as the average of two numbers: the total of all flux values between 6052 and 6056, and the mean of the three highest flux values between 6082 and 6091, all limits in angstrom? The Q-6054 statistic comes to 108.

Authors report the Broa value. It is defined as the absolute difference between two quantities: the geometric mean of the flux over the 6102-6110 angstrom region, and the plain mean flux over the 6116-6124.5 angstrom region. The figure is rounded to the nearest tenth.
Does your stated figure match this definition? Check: 1.0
